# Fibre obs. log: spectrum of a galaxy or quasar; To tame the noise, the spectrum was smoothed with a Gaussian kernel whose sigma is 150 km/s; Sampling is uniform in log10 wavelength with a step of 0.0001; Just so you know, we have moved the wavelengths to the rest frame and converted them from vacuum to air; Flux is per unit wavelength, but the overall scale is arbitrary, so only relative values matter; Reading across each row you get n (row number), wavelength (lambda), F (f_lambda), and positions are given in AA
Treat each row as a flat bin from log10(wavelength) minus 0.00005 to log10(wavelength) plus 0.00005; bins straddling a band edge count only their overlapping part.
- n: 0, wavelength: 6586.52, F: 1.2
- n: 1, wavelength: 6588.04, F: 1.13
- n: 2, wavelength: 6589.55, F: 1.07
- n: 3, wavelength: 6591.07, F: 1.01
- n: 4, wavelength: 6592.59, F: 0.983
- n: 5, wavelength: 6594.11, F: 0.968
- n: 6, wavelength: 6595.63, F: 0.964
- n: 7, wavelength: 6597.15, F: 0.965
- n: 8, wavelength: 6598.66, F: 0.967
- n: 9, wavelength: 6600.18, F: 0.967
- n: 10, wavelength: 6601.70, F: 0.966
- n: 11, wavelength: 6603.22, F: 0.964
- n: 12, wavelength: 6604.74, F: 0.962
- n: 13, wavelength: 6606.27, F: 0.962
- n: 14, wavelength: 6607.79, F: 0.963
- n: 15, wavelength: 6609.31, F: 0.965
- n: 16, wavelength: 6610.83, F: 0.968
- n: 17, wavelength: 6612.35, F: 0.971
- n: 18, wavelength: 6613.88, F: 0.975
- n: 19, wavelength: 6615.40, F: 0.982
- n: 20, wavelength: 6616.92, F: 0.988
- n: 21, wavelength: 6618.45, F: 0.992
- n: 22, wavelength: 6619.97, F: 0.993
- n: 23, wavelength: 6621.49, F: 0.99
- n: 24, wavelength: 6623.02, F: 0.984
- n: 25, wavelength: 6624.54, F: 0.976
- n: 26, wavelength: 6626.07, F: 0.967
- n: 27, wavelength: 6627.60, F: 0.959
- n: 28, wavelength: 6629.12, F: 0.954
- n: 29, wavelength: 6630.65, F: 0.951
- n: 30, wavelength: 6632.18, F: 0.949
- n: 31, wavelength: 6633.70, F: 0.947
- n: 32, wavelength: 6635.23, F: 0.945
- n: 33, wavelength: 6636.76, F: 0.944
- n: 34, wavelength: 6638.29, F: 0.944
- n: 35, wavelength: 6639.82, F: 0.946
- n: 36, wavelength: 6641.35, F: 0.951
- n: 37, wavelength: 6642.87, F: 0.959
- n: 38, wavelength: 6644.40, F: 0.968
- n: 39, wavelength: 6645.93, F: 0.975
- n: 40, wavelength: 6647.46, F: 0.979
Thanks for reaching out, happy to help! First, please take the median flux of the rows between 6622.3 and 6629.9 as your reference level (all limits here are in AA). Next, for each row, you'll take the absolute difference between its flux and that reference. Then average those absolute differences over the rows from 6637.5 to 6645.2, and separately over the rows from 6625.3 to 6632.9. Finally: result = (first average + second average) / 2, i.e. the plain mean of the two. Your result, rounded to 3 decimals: 0.012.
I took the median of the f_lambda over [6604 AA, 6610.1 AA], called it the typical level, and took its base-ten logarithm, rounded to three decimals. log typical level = -0.017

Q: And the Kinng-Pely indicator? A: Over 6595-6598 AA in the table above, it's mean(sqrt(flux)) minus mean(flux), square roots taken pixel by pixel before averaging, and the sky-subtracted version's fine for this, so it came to 0.018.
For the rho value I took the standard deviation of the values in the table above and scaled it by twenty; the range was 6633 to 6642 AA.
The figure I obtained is 0.05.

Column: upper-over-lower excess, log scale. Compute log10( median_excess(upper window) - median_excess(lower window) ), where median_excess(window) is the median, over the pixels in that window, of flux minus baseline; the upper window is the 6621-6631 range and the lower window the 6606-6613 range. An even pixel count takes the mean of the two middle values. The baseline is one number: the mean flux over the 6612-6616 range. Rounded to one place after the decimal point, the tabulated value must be -2.7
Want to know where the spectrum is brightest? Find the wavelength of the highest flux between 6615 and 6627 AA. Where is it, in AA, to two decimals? 6619.97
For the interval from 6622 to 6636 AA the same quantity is 6623.02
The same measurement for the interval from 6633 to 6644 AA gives 6642.87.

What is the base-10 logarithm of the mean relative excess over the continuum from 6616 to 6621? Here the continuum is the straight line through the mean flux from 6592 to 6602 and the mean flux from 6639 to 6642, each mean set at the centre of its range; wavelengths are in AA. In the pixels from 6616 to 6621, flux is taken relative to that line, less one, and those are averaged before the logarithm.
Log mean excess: -1.47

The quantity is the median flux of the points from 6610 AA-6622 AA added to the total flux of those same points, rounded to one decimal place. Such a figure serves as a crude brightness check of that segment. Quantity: 8.8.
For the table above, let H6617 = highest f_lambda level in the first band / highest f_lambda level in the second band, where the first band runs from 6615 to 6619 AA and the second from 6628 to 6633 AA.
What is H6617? 1.04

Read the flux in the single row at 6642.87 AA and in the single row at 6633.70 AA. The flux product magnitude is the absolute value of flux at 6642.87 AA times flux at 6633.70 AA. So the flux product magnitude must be 0.91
